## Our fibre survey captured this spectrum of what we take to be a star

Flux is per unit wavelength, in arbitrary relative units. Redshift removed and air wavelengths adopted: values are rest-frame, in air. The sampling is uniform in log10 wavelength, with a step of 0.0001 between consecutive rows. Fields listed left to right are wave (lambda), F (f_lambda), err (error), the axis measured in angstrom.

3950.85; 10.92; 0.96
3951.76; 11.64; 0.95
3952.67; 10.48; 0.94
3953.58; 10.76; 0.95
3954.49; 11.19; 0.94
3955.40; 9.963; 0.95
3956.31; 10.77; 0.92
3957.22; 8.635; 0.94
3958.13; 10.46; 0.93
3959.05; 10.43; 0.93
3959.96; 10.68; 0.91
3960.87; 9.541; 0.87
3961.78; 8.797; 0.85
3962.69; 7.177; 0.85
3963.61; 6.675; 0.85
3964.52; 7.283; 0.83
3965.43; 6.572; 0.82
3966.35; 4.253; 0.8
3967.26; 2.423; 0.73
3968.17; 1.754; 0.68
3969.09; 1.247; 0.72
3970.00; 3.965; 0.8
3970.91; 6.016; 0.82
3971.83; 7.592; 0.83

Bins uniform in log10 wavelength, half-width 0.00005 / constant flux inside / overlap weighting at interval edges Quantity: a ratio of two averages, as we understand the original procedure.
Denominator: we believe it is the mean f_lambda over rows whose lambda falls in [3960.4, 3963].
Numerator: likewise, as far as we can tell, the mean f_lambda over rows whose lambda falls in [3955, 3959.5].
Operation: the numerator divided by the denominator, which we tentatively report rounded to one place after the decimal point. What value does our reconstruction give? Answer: 1.2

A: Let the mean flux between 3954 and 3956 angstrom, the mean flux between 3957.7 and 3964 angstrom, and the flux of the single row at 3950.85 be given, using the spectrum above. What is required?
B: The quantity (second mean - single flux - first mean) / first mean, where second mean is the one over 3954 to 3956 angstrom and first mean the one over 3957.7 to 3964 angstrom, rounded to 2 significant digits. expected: -1.0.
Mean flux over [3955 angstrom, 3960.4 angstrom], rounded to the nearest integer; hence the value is 10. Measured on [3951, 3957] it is 11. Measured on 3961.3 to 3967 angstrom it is 7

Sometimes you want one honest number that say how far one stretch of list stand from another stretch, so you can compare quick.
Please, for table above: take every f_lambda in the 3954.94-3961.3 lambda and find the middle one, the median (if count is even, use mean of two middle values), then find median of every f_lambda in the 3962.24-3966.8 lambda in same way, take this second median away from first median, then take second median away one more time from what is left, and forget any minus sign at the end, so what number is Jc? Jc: 2.9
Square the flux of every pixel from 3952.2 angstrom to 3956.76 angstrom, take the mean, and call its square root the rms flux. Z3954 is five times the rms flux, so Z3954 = 53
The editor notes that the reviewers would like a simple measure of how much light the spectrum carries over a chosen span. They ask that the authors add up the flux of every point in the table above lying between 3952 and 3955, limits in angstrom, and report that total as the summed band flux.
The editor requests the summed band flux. 32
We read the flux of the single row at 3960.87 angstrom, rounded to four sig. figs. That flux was 9.541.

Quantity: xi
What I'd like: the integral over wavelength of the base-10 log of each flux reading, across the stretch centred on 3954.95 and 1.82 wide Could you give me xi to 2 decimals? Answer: 1.86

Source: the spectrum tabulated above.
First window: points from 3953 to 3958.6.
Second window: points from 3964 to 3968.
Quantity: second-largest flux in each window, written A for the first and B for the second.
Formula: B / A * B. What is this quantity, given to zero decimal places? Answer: 4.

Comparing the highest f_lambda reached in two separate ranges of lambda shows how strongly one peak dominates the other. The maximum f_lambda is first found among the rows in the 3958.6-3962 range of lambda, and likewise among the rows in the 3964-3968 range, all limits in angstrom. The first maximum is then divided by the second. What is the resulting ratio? 1.47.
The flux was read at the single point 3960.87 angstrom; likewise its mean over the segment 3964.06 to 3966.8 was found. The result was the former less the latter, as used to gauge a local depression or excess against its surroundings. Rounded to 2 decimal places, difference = 3.50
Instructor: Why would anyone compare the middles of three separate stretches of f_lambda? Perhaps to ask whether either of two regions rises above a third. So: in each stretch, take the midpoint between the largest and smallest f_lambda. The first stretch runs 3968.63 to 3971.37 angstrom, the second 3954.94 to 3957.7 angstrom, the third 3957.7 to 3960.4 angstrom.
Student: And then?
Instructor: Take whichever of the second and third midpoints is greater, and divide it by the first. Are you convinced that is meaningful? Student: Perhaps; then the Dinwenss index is 2.9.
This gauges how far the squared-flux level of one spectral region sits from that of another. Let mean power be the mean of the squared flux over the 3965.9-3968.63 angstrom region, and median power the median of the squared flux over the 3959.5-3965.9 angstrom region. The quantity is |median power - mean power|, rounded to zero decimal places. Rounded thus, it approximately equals 44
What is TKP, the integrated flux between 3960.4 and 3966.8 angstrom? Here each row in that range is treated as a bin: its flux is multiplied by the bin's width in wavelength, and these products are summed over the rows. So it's 46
